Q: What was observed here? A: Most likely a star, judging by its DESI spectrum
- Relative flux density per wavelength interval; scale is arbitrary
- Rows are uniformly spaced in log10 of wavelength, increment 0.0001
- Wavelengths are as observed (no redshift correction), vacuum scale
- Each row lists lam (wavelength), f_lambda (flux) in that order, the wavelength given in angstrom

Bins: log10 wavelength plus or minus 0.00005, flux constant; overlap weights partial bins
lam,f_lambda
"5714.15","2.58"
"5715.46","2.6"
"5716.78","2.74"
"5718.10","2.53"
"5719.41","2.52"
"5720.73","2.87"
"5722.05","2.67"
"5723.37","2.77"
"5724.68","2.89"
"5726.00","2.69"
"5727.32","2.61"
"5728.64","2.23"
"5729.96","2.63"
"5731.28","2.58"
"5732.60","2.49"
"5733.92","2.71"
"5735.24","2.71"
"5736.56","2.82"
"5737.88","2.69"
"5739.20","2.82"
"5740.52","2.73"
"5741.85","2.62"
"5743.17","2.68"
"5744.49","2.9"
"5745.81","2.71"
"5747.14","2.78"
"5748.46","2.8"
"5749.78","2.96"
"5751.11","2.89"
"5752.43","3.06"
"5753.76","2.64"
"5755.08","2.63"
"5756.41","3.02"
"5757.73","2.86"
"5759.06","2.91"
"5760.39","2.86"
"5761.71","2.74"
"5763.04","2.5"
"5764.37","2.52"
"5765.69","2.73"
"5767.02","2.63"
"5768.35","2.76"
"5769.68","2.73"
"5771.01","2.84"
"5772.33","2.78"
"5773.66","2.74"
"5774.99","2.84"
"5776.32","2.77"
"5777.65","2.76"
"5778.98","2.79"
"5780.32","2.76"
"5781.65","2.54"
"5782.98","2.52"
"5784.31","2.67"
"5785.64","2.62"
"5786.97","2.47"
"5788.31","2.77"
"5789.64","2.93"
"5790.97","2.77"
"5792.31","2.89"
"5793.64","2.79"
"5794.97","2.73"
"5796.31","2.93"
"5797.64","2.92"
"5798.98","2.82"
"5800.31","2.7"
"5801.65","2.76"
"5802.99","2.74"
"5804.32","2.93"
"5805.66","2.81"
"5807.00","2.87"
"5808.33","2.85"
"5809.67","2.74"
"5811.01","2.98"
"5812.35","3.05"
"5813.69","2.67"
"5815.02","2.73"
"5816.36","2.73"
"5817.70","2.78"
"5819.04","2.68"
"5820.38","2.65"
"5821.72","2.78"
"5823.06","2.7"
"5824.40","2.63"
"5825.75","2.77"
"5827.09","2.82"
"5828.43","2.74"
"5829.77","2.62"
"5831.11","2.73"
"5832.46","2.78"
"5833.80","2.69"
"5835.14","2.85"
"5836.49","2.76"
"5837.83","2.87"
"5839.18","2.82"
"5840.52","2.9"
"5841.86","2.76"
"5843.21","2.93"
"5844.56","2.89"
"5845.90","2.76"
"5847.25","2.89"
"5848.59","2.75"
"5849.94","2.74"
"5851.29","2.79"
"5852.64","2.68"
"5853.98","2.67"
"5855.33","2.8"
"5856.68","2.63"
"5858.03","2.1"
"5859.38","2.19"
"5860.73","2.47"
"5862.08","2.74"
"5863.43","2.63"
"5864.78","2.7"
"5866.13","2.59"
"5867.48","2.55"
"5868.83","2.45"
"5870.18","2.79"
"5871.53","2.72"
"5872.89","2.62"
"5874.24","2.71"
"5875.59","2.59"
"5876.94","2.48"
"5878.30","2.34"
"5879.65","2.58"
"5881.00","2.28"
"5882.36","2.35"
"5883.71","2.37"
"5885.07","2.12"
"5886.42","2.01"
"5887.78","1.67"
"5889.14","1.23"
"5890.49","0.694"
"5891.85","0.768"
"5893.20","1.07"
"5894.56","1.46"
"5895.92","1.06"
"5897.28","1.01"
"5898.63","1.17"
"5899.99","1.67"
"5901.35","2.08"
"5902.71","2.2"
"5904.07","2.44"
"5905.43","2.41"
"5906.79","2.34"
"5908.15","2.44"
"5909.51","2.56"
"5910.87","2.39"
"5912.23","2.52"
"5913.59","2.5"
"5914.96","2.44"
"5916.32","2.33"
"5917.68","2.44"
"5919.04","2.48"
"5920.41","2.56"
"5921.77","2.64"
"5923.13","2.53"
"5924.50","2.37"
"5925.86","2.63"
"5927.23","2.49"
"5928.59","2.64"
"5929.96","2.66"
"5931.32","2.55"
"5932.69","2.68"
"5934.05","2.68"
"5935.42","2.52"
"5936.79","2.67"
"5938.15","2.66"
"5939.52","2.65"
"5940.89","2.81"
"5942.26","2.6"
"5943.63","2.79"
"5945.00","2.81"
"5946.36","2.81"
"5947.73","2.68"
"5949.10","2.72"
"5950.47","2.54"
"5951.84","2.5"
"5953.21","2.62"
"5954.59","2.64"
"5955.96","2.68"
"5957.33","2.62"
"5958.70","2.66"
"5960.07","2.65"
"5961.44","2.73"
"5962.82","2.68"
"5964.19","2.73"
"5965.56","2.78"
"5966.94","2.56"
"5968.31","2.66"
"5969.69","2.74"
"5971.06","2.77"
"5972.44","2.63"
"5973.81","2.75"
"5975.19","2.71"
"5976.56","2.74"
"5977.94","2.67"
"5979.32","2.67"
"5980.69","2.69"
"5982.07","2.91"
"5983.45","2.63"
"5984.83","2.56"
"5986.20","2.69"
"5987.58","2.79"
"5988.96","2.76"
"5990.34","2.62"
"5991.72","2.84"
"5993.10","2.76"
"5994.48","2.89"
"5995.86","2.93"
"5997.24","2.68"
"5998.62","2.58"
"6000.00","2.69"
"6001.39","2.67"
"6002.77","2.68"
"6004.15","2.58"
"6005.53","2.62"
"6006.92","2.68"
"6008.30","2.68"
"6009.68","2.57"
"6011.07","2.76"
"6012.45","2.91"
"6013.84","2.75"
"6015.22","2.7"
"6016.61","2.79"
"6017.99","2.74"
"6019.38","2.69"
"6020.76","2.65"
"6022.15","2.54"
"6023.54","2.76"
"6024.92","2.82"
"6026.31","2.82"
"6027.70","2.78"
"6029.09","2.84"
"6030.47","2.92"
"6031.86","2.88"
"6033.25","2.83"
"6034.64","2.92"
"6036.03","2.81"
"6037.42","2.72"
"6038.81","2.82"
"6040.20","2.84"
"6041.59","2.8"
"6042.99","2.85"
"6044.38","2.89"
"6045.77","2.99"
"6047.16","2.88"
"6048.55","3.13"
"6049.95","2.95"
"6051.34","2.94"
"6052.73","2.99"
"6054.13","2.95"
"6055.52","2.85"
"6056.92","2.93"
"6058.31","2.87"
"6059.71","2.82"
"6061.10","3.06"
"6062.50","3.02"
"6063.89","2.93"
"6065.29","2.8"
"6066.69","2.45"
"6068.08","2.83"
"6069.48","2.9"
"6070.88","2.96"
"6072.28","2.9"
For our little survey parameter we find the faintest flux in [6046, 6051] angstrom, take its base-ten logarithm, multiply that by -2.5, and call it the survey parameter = -1.15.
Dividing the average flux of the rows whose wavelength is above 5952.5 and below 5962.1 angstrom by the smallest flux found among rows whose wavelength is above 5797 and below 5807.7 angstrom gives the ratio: 0.98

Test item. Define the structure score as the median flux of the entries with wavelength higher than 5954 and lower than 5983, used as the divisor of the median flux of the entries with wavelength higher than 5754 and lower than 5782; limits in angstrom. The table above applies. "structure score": 1.03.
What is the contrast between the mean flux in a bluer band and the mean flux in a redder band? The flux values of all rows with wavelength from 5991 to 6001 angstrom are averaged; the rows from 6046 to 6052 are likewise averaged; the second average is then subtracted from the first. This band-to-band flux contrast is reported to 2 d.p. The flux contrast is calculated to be -0.21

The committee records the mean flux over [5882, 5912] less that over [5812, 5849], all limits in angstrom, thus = -1.0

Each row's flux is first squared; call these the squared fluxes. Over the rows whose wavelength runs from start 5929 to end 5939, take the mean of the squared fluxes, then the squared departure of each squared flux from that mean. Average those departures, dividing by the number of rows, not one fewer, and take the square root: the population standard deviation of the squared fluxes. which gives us 0.32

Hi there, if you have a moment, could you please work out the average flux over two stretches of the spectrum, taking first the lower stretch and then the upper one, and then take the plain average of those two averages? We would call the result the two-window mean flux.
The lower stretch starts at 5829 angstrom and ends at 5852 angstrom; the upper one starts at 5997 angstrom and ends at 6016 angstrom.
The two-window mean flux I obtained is 2.74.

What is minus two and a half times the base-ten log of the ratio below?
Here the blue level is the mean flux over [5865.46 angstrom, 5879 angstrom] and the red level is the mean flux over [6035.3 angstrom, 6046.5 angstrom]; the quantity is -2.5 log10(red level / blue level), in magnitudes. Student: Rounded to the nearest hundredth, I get -0.10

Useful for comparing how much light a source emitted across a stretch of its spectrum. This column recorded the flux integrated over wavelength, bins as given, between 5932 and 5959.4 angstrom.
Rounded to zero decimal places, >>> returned 73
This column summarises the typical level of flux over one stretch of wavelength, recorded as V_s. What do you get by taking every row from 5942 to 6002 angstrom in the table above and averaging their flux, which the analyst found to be 2.701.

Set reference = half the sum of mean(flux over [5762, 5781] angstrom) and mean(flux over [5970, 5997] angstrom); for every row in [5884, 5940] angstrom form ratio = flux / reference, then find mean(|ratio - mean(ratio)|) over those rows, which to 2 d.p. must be 0.18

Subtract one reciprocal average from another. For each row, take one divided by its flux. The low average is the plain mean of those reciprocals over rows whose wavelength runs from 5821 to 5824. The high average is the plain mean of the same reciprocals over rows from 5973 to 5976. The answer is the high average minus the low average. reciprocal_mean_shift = 0.00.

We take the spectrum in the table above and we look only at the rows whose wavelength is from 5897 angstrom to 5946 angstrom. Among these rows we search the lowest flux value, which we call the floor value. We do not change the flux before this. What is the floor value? 1.01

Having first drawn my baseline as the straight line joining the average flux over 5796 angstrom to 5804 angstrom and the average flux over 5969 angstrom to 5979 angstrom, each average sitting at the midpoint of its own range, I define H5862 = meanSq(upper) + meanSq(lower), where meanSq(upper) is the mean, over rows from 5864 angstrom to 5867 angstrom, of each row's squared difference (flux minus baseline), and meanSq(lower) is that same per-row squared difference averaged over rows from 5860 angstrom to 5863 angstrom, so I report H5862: 0.07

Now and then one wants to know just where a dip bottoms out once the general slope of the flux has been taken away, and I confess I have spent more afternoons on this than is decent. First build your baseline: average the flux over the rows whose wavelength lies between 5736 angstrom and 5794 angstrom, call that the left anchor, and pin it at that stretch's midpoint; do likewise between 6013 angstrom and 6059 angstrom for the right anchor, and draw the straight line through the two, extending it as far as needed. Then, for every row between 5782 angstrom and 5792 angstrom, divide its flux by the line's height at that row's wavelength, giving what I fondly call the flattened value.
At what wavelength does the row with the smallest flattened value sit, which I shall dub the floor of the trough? 5786.97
